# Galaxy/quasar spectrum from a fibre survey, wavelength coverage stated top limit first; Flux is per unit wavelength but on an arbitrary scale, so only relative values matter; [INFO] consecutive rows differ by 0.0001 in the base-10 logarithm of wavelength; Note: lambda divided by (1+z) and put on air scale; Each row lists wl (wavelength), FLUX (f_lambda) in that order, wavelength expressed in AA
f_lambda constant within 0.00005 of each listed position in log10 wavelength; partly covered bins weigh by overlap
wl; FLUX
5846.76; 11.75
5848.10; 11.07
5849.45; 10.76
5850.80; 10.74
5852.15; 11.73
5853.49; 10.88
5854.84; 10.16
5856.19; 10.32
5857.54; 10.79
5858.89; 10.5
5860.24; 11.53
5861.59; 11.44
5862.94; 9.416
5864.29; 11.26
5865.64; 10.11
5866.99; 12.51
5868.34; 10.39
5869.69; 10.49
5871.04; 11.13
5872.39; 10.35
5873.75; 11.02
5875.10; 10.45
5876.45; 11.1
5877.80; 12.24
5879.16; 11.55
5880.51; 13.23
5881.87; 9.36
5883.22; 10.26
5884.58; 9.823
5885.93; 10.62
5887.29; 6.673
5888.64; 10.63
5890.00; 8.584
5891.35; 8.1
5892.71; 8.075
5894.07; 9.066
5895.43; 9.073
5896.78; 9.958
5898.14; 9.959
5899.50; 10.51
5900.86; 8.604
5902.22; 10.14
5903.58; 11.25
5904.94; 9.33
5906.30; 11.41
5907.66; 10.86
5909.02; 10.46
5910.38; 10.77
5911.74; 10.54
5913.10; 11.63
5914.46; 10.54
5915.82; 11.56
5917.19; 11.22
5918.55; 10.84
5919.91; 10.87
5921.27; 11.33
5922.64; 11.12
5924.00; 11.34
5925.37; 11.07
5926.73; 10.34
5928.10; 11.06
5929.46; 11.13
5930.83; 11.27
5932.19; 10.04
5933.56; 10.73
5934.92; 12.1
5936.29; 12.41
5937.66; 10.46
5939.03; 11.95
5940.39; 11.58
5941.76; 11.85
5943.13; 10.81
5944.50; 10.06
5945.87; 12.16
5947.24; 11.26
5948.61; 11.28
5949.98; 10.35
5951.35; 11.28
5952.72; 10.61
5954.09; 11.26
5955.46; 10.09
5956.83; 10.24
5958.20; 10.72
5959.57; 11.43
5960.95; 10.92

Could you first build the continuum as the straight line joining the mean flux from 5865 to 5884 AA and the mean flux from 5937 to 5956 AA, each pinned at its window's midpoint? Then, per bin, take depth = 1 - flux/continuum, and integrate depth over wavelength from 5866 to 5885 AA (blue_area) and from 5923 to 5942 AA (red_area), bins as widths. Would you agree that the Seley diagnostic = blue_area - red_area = 0.3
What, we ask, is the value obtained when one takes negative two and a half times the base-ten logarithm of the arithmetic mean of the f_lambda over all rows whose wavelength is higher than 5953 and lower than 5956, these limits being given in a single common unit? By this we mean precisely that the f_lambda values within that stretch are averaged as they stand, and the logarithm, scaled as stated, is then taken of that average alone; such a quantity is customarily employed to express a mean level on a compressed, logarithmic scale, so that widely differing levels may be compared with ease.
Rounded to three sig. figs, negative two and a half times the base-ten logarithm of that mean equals -2.57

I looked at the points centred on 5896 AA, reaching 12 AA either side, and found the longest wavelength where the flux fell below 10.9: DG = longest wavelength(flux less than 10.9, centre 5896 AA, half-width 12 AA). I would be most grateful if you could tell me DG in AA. 5907.66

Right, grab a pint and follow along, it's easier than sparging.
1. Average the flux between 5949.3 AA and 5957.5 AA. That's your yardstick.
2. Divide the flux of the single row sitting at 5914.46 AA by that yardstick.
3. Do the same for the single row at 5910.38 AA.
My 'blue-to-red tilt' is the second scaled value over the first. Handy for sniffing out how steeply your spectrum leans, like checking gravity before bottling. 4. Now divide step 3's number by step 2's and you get 1.02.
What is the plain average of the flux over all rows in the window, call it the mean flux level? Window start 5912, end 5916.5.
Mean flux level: 11.2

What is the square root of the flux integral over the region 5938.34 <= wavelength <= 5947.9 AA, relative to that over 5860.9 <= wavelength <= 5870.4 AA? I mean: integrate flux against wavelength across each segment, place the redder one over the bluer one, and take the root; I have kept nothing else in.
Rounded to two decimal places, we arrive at 1.03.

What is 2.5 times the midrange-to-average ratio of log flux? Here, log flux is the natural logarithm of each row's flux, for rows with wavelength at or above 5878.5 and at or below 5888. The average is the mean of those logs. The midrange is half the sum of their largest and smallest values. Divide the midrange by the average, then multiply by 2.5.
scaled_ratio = 2.43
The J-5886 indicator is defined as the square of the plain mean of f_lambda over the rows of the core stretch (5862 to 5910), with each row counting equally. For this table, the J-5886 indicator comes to 105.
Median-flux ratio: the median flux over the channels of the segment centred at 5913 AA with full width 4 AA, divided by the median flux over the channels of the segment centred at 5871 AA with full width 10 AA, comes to 1.00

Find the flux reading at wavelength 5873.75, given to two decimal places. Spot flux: 11.02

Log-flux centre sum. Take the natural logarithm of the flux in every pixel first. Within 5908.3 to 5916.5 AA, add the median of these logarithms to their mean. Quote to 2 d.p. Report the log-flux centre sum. 4.76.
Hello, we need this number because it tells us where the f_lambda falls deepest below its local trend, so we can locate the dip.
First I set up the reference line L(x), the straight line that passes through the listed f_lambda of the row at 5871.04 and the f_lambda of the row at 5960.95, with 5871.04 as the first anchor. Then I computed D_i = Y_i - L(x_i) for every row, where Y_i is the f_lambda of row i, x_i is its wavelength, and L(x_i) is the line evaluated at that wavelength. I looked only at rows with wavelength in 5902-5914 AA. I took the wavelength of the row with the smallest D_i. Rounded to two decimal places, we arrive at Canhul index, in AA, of 5904.94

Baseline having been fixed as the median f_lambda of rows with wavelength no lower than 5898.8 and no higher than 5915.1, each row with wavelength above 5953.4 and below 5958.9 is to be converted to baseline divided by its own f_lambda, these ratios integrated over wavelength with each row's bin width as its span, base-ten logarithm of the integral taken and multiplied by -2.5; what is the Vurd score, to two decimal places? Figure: -1.85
